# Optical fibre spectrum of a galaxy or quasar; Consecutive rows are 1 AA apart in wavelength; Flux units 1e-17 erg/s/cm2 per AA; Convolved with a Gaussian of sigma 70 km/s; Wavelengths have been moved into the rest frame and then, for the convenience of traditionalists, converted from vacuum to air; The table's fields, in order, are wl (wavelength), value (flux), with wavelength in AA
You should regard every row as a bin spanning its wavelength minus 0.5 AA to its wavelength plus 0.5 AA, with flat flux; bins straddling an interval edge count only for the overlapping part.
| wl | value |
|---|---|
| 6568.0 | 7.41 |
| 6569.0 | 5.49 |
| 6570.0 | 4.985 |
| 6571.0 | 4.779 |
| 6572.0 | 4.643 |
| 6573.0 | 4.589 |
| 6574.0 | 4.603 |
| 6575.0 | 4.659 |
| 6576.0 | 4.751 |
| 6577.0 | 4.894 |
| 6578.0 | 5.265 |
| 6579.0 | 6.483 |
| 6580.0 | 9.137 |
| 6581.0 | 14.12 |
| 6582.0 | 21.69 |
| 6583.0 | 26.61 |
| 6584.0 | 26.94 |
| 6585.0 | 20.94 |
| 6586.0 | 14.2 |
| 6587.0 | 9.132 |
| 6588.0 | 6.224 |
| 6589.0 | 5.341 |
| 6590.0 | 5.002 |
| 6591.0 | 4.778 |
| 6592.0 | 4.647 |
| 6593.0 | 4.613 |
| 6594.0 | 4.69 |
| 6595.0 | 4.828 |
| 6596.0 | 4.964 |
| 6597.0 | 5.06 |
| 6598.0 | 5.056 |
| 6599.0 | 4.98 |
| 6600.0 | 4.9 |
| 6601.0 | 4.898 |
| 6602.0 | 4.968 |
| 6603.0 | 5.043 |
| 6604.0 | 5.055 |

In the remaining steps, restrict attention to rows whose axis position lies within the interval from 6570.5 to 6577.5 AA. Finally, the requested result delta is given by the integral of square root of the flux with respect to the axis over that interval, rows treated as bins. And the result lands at 15.2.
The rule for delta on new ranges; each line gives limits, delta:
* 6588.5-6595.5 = 15.4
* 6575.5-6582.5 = 20.7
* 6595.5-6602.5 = 15.6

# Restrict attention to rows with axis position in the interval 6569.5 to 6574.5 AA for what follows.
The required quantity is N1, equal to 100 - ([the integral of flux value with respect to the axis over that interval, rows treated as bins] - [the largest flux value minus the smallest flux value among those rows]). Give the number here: 77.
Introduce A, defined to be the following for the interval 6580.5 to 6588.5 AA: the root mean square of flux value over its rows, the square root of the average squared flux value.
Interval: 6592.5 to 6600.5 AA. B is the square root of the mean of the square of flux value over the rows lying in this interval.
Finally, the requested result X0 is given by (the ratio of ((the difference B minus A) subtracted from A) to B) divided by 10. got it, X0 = 0.67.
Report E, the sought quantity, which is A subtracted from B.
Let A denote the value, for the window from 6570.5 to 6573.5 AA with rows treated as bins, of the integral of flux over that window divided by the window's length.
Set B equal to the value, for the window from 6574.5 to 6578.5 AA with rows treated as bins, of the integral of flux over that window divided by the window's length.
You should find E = 0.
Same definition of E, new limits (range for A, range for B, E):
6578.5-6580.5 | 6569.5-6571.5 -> -3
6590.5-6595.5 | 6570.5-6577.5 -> 0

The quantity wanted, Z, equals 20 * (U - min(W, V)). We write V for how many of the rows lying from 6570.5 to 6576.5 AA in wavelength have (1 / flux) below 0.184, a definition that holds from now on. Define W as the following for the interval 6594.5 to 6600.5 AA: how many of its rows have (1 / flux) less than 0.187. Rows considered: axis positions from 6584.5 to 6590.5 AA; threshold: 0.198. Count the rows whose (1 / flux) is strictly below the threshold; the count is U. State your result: 100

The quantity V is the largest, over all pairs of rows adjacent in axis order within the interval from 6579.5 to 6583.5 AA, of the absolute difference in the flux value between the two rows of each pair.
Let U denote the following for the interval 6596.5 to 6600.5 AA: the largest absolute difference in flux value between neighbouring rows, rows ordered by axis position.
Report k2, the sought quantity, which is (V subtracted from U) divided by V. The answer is -1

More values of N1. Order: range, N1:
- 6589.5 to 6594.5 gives 77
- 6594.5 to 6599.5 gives 75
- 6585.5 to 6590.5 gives 69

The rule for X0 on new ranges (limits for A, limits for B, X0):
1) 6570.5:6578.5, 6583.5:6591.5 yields -0.03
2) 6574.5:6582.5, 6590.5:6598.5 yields 0.34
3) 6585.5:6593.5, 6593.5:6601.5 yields 0.20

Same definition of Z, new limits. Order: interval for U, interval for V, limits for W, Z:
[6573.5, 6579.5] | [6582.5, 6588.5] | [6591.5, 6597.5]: 40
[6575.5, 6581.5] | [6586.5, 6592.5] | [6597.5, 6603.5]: 80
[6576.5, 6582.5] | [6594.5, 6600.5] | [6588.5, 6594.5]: 100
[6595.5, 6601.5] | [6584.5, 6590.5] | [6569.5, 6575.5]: 40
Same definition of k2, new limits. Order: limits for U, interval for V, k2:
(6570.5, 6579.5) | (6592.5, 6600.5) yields 8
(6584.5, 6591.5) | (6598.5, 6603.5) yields 83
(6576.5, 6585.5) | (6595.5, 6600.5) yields 78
